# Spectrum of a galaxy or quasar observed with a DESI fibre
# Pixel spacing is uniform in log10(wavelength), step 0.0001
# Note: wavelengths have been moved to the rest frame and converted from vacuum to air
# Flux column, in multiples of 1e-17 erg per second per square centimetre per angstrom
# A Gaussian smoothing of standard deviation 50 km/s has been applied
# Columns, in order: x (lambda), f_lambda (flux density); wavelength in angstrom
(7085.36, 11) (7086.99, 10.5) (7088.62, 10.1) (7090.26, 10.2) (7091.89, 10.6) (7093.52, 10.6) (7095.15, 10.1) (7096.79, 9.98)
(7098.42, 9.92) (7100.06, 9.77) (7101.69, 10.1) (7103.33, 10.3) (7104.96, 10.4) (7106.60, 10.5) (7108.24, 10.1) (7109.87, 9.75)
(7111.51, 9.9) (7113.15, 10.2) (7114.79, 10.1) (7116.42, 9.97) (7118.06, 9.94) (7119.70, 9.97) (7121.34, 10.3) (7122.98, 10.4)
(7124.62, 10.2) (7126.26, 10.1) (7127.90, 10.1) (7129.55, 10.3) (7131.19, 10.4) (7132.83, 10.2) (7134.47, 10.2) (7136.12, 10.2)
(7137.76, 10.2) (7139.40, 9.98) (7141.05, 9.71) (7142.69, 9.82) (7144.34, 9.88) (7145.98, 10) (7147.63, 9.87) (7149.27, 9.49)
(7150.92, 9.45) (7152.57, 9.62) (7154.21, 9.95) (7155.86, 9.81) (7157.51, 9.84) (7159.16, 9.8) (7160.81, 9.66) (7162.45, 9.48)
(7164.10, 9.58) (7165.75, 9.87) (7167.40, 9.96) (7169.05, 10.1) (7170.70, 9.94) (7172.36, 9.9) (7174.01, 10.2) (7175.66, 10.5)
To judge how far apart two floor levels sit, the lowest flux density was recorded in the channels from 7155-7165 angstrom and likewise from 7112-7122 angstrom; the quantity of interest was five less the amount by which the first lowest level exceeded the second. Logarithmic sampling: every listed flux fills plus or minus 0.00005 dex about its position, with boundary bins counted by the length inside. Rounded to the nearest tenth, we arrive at 5.5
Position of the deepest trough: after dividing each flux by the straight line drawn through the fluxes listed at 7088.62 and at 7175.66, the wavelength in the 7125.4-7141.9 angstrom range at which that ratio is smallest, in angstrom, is 7141.05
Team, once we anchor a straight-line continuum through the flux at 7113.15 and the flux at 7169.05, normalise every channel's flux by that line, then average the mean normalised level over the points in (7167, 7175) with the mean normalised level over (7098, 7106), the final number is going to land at 0.99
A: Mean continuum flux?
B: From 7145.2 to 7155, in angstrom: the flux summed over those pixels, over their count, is 9.7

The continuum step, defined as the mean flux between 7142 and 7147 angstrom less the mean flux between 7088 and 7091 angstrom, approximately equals -0.2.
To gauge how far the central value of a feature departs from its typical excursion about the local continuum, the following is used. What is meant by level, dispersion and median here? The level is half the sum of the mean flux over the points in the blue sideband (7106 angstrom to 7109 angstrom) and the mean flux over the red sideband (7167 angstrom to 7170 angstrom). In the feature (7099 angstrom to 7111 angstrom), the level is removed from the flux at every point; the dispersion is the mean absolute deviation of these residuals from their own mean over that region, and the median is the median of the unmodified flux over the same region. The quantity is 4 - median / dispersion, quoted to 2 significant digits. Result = -40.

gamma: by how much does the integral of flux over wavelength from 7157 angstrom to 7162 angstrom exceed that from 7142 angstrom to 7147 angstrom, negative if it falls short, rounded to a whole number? -1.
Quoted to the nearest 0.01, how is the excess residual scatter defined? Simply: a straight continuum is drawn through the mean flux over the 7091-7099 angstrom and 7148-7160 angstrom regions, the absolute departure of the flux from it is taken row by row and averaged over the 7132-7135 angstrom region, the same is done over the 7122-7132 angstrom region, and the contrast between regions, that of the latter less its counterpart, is -0.01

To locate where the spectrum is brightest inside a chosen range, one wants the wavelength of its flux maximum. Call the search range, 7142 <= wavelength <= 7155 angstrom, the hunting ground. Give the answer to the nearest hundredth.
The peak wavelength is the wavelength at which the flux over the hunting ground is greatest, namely 7145.98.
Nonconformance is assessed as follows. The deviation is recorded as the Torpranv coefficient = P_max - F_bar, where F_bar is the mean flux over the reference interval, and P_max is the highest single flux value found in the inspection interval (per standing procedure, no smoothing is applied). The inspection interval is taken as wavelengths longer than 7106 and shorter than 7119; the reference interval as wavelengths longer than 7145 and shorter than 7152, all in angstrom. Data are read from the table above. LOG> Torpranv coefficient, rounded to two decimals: 0.80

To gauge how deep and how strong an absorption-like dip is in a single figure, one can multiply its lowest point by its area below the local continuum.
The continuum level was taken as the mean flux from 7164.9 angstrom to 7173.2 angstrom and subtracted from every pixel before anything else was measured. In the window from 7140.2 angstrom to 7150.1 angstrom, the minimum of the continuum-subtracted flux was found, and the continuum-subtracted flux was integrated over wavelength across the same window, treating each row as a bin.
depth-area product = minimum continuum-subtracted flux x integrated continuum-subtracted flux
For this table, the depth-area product 0.7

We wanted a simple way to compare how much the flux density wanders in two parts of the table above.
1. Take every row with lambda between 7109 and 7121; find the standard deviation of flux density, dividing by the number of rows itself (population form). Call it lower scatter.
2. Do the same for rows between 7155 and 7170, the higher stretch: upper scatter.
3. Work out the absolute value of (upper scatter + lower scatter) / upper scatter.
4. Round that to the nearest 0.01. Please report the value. 1.74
